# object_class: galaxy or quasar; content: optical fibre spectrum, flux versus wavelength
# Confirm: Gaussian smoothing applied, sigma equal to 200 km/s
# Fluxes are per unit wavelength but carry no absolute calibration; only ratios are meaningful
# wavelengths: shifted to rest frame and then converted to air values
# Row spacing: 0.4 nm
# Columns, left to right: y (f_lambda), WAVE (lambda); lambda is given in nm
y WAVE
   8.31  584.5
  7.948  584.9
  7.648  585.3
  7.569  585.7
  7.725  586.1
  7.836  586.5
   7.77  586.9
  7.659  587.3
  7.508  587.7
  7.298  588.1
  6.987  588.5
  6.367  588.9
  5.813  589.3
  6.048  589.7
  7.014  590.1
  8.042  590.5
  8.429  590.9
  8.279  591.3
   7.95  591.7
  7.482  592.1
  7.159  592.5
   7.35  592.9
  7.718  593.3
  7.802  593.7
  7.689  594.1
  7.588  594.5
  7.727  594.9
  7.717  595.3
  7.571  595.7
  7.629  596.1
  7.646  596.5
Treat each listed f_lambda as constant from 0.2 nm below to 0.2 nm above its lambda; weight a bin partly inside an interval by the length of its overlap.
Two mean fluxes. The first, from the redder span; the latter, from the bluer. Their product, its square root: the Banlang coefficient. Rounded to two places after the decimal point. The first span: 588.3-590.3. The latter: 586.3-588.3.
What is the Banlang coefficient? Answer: 7.01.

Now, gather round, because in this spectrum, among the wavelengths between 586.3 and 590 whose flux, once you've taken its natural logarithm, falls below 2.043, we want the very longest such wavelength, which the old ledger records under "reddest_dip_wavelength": 589.7 nm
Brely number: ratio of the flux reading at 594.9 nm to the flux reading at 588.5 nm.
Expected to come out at 1.11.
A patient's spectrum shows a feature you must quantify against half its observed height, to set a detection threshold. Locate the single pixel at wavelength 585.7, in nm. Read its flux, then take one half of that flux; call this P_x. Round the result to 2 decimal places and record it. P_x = 3.78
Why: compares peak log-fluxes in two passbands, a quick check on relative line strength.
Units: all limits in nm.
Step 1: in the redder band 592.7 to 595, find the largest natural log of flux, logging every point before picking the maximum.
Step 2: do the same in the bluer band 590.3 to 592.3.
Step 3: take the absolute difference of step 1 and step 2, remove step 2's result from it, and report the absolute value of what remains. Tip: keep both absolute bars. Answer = 2.05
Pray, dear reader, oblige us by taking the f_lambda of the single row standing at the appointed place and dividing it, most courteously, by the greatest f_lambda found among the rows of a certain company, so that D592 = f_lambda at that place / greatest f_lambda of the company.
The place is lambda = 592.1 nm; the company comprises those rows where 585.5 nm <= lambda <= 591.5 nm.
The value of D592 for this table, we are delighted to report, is 0.888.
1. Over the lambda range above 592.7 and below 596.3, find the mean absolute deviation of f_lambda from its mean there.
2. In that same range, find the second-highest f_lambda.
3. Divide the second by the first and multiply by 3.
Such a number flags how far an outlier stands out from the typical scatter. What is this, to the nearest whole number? 239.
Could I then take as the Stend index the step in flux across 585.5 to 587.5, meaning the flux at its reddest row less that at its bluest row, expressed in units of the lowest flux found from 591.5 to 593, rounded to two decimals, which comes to 0.01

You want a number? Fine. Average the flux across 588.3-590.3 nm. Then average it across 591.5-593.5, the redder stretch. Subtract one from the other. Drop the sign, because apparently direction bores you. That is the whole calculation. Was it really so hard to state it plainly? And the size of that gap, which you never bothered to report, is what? 1.1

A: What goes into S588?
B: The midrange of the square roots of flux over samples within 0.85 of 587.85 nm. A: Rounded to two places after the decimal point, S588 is 2.71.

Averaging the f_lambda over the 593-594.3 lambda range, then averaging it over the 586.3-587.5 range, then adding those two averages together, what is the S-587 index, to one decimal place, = 15.5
